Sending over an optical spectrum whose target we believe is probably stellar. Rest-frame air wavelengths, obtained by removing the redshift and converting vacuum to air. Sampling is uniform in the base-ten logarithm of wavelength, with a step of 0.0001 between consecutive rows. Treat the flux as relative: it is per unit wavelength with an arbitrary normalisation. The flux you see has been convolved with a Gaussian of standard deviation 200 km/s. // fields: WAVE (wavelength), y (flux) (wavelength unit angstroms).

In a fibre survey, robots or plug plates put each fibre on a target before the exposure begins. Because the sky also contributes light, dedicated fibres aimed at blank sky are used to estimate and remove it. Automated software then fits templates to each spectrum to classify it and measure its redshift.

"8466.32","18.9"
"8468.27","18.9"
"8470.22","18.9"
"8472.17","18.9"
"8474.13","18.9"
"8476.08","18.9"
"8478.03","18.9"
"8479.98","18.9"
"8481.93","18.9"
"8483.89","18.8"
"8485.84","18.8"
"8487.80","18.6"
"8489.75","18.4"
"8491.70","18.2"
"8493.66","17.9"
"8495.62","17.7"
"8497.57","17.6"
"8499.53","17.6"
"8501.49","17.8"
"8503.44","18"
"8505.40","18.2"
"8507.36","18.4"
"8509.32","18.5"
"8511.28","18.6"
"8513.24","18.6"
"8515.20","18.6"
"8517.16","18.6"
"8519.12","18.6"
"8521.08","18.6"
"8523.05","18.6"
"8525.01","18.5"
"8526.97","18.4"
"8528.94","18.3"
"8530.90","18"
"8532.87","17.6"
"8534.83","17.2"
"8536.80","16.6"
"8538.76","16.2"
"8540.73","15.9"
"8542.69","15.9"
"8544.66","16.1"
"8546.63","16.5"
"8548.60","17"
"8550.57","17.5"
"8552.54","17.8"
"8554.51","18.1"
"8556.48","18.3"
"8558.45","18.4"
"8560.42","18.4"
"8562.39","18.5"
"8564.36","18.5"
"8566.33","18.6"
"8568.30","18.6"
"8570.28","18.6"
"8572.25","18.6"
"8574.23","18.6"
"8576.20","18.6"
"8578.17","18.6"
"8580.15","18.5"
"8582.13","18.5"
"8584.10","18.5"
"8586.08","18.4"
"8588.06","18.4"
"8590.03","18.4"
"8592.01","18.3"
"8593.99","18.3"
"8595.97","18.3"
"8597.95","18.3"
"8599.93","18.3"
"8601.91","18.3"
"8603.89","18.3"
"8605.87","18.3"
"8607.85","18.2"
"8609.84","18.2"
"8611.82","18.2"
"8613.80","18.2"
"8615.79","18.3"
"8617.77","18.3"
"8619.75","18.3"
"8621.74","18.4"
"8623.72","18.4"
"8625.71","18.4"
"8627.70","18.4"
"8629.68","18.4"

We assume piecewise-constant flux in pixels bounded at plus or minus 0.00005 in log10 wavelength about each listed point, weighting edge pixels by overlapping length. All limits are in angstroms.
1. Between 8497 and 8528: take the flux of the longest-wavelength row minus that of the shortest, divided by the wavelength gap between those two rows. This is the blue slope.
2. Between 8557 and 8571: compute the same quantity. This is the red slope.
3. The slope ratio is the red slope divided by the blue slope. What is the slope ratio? 0.6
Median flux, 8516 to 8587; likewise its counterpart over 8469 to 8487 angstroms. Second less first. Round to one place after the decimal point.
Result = 0.5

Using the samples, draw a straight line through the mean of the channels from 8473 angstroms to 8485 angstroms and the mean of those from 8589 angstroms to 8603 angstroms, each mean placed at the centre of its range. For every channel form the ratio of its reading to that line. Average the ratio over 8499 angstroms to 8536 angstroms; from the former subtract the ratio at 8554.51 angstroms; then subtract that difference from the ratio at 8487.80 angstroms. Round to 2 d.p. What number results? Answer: 0.99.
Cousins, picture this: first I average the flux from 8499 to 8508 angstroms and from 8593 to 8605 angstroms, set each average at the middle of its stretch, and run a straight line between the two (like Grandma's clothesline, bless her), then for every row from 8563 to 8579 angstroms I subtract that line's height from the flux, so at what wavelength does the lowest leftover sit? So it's 8564.36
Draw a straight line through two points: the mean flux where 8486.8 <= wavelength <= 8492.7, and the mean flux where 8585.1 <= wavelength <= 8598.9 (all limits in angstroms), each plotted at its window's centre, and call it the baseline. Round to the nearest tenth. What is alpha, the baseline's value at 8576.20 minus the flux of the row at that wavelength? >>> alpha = -0.2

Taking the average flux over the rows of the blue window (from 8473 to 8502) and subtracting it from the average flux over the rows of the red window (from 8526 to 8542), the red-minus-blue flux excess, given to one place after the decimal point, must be -1.1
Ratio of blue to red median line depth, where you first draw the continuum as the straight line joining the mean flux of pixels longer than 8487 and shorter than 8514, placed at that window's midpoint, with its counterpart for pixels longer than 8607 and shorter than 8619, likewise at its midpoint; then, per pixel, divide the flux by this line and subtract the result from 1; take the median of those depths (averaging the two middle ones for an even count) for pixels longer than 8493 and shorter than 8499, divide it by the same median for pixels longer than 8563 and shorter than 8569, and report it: -1.1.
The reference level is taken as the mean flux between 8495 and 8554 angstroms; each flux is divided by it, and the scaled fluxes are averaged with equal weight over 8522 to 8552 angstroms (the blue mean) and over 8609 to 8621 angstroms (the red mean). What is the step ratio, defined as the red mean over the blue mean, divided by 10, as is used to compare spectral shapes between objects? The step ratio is 0.106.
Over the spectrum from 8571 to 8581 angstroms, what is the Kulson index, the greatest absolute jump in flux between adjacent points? 0.10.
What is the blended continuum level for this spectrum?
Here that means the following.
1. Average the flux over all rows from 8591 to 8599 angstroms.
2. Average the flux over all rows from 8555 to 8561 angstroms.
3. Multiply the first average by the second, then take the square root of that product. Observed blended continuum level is 18.3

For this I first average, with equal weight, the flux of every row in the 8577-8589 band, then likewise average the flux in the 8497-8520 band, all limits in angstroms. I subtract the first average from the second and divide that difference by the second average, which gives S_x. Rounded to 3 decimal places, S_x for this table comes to -0.012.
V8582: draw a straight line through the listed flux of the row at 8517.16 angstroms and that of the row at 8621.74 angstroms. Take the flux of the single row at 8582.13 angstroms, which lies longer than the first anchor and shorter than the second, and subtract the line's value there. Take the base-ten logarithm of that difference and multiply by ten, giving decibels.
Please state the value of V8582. -16.2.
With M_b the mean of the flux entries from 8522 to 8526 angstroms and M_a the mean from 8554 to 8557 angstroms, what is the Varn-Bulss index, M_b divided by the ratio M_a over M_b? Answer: 18.9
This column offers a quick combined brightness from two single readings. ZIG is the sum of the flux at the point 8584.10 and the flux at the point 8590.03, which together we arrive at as 36.9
